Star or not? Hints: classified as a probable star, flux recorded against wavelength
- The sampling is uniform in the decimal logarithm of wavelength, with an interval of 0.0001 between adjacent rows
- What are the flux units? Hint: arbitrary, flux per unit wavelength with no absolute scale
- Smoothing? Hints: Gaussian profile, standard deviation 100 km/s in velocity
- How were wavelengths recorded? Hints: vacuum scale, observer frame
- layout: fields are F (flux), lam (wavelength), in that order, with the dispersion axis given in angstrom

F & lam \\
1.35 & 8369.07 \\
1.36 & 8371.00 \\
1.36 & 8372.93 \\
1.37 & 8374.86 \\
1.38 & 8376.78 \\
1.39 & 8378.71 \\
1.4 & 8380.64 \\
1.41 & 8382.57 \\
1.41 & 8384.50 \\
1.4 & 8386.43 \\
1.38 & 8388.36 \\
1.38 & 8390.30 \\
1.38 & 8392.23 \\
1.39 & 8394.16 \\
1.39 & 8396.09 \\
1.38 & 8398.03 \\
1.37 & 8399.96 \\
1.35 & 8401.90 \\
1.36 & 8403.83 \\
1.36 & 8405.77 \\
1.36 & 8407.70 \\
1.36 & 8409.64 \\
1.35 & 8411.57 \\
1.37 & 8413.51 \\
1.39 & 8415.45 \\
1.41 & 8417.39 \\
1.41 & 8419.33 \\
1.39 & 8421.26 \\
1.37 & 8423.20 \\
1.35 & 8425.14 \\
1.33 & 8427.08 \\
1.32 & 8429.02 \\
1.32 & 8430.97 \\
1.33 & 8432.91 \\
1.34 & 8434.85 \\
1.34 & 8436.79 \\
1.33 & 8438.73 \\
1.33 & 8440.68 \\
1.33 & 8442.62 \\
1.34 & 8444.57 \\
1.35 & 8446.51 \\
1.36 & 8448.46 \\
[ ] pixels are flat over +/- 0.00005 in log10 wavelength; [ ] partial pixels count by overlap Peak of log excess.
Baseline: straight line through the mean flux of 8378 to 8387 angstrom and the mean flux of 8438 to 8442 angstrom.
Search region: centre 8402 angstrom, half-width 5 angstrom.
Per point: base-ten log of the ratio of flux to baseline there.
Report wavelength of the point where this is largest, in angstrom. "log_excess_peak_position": 8398.03 angstrom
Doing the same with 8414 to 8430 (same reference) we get 8419.33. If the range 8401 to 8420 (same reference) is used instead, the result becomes 8419.33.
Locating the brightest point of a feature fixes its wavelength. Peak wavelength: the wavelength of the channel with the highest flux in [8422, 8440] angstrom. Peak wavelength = 8423.20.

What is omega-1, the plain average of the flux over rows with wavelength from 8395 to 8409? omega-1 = 1.367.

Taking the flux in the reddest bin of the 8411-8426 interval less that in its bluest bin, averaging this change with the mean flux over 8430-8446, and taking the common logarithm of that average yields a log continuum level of -0.176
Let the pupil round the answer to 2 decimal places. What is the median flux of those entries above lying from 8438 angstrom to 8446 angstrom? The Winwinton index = 1.33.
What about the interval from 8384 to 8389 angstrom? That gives 1.40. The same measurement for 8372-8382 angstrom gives 1.38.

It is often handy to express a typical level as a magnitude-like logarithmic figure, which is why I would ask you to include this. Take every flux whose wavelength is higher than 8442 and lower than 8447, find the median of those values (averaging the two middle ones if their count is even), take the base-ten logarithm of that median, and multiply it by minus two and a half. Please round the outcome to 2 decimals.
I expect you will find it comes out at -0.32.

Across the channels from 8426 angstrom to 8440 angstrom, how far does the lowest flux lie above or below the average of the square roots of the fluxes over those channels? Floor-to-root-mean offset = 0.167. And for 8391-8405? 0.178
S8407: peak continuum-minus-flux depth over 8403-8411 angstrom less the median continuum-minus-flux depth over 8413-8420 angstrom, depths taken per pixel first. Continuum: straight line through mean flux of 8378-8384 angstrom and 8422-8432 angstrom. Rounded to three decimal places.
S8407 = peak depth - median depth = 0.057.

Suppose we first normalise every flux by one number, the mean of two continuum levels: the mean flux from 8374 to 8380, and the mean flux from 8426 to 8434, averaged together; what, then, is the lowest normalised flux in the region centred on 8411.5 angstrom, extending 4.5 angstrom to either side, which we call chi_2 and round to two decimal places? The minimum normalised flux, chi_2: 1.00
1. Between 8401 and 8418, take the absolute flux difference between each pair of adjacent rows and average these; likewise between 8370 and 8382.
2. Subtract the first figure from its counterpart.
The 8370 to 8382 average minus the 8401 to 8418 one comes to -0.002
